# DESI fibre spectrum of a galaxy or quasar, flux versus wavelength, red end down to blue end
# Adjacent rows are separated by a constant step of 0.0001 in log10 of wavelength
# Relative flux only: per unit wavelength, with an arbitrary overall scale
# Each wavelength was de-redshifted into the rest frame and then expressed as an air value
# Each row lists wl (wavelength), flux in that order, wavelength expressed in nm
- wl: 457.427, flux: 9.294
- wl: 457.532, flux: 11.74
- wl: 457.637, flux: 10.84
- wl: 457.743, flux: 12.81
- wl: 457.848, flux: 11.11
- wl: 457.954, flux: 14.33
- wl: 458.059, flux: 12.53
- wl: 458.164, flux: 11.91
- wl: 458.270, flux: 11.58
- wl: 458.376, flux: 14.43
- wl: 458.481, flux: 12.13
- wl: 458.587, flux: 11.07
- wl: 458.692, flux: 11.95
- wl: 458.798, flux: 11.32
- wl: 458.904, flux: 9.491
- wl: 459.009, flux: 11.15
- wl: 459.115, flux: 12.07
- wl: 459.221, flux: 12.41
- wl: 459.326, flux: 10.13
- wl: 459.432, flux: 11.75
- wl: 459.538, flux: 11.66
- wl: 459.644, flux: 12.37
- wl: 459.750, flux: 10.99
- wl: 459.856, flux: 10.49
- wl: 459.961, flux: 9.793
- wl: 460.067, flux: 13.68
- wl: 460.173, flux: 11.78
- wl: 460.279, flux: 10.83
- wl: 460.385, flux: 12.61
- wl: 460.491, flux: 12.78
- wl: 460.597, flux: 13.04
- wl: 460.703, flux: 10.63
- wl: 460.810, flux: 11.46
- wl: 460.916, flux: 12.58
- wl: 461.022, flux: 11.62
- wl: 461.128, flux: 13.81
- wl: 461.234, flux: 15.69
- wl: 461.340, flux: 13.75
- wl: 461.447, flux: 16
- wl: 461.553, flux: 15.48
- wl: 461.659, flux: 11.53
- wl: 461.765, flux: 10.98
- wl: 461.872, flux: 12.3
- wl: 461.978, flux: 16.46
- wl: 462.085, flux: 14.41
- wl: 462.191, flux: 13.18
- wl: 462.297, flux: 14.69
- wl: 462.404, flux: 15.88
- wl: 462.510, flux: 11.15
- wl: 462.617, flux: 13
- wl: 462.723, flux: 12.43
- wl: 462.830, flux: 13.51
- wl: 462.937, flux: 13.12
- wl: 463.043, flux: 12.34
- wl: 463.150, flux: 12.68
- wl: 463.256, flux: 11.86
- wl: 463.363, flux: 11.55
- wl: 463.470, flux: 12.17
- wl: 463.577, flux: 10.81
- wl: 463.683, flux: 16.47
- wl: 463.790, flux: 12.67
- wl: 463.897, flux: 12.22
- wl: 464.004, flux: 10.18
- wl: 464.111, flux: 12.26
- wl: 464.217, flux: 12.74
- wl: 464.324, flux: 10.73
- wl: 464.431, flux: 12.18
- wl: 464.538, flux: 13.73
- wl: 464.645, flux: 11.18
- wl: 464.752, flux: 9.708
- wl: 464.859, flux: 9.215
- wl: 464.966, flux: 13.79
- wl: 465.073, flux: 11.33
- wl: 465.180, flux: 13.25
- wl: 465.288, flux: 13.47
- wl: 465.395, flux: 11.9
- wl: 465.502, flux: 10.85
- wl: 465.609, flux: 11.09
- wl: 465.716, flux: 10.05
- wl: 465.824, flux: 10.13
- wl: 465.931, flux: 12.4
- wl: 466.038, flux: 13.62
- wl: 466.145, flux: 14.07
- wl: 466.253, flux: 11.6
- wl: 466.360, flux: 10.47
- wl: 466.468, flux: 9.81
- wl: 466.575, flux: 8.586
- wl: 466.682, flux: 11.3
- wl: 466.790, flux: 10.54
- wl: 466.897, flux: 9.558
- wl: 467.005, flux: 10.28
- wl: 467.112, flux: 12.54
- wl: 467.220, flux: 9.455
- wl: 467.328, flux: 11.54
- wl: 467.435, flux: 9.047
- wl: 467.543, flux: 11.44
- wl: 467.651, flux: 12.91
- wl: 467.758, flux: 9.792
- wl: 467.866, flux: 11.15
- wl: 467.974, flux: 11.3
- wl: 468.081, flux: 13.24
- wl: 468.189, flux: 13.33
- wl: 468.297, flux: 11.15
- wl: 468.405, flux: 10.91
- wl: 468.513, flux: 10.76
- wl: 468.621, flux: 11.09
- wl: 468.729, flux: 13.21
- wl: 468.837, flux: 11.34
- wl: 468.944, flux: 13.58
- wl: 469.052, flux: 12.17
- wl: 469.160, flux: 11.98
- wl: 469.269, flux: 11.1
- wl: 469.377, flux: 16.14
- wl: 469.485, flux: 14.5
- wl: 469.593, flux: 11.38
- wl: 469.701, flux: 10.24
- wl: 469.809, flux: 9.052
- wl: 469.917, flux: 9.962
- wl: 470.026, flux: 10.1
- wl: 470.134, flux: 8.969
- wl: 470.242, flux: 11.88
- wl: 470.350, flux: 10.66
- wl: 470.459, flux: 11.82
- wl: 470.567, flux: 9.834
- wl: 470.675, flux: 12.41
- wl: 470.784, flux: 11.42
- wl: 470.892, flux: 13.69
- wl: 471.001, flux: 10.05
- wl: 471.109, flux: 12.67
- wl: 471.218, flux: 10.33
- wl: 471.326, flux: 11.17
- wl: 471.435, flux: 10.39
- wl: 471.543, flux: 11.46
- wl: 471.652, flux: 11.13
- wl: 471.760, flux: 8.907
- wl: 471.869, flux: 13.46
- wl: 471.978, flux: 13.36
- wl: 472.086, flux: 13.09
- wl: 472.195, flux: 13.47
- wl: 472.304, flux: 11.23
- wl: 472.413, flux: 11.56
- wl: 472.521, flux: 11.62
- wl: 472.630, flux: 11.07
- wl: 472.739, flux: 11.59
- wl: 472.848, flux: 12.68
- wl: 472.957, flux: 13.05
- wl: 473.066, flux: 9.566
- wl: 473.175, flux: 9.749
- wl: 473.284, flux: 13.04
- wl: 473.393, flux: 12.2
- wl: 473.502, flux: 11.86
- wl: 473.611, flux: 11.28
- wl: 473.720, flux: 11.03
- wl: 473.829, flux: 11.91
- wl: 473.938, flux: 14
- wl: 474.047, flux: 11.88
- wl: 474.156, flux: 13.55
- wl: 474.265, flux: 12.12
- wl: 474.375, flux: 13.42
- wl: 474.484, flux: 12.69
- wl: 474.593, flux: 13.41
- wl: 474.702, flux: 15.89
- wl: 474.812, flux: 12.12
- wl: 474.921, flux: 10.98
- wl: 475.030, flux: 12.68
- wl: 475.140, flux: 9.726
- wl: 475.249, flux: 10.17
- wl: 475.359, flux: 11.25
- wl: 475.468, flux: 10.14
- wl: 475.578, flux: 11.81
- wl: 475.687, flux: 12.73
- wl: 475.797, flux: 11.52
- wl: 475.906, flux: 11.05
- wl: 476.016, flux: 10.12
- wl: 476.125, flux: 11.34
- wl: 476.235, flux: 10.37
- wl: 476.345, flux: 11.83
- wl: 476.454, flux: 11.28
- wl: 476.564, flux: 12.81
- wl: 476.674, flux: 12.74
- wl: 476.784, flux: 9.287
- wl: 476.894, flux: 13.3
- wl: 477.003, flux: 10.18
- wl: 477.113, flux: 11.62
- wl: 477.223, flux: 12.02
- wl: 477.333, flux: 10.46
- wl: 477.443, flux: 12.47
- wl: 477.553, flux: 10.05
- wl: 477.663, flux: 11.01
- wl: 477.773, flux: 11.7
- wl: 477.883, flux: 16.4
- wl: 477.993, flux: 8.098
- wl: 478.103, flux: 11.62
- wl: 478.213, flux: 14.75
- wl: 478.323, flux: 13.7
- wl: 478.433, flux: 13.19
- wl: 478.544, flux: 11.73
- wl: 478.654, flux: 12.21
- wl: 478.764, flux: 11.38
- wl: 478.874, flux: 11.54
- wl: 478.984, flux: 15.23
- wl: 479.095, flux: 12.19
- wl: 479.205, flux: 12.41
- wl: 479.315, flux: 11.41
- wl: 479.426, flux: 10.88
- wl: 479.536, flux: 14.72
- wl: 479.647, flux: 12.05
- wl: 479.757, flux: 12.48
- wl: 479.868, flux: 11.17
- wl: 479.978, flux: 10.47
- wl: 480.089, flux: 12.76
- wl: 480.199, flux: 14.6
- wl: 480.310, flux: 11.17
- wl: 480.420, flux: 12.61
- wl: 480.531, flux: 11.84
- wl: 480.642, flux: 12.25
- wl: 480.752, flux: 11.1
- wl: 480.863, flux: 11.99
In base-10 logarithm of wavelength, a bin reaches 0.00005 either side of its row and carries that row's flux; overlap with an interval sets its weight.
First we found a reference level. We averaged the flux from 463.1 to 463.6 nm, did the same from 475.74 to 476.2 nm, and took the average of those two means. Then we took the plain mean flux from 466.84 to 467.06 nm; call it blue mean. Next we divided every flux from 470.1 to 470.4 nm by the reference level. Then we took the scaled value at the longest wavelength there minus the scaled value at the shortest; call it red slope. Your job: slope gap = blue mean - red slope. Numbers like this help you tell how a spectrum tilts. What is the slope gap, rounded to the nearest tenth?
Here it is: 9.8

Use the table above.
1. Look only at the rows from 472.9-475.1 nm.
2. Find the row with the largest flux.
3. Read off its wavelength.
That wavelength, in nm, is 474.702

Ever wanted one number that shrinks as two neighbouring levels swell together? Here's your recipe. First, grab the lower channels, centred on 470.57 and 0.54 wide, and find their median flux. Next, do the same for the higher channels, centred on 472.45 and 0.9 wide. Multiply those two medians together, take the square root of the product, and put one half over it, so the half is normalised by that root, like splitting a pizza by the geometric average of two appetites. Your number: 0.0434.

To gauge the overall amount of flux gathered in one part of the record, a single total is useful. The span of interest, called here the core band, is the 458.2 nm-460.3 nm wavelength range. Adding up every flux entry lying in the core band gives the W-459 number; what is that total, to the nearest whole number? 231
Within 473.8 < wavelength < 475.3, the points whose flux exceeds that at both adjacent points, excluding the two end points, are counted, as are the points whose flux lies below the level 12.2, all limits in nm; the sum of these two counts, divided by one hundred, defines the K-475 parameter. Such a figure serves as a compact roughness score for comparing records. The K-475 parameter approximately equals 0.120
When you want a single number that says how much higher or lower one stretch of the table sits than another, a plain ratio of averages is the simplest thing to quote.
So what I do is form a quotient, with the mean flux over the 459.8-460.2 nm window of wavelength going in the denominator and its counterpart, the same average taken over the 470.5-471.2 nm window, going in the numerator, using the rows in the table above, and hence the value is 1.02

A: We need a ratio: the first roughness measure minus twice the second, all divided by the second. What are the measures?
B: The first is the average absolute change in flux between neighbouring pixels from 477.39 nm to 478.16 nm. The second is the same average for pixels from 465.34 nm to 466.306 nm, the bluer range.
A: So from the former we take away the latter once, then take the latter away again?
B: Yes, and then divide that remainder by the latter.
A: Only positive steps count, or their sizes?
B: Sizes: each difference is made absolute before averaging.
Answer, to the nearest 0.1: 1.1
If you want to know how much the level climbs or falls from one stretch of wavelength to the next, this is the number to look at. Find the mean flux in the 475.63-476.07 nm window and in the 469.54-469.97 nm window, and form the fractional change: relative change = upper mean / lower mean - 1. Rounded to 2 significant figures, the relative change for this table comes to 0.12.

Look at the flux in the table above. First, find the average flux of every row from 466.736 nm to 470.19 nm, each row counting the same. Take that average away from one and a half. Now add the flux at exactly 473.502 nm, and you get 2.0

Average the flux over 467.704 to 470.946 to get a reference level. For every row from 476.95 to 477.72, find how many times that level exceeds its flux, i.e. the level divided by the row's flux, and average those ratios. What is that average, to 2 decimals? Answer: 1.05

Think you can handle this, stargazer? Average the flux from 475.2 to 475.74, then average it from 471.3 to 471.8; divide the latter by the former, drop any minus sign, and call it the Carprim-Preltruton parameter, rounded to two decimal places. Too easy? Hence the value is 0.95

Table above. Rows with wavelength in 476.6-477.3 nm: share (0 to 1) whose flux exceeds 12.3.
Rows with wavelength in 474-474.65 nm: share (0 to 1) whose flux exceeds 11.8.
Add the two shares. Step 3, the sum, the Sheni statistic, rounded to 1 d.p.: 1.3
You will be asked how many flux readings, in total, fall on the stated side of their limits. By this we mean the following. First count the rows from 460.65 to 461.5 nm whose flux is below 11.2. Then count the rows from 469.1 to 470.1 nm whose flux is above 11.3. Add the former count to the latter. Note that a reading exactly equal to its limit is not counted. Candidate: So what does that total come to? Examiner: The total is 5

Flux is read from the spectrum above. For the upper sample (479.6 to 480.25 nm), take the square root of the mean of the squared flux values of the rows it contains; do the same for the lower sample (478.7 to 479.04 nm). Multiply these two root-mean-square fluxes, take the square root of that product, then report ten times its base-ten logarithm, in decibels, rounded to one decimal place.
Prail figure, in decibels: 11.0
